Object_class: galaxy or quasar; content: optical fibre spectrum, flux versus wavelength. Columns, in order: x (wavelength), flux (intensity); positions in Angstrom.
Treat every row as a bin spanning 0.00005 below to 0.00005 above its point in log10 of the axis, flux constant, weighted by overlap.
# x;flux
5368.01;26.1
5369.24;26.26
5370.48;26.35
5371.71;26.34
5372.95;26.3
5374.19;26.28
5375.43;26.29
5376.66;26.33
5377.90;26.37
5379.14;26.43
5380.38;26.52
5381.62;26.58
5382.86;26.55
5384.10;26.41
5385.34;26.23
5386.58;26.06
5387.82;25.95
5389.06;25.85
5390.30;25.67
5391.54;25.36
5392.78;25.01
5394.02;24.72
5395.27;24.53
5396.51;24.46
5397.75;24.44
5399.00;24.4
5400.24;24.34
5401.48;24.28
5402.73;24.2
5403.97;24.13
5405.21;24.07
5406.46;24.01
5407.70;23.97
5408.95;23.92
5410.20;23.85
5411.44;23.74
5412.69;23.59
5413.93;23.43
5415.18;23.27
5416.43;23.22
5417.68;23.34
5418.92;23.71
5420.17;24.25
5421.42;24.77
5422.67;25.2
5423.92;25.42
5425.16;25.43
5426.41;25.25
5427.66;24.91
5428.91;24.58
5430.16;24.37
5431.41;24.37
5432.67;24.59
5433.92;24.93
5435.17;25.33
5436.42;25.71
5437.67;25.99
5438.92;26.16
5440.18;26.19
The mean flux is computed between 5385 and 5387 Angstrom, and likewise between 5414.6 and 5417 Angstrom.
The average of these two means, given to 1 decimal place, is 24.7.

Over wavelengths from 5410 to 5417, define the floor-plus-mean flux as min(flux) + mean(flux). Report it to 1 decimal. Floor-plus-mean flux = 46.7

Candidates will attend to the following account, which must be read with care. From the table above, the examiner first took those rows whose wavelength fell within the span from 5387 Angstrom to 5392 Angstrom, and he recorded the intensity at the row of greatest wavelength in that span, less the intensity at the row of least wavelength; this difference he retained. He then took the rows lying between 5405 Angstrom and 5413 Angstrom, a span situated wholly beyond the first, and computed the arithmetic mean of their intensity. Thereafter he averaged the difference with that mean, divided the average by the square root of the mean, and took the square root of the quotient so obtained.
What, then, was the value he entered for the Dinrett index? 1.54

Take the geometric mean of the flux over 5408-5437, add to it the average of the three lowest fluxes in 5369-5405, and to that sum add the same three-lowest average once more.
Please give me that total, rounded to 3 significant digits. 72.8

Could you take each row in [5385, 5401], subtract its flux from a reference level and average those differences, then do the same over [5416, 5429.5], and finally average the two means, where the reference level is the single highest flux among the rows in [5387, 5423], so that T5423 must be 1.10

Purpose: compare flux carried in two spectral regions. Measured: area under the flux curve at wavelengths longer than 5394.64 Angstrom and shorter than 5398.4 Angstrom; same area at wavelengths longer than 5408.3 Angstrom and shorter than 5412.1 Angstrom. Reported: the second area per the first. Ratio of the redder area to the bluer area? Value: 0.98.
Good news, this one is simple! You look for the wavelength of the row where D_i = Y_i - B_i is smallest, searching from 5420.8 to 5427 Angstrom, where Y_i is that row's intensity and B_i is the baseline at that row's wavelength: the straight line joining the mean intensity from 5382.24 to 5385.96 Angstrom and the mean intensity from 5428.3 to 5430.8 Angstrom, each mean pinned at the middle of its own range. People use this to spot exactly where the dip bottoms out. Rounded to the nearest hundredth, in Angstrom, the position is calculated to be 5421.42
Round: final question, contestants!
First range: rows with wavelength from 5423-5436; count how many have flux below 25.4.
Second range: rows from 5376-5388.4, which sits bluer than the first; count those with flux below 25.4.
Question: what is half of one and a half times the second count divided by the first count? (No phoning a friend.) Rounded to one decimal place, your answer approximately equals 0.0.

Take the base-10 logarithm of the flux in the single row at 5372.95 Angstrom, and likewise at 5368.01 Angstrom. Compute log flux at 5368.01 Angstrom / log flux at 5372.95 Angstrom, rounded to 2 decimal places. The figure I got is 1.00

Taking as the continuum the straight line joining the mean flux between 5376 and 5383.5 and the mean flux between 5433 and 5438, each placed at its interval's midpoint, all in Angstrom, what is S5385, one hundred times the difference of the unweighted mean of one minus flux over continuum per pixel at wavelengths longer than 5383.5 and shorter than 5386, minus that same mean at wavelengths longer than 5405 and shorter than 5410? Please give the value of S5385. -7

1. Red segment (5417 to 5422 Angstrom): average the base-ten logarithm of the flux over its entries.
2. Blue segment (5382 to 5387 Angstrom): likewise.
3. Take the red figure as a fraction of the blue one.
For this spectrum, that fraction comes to 0.97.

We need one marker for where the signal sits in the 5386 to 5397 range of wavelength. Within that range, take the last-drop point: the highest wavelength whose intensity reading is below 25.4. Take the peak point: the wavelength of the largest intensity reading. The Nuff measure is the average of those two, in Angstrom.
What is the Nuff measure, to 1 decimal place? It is 5391.5 Angstrom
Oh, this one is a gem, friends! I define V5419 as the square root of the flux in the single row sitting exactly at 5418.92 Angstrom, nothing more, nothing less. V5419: 4.87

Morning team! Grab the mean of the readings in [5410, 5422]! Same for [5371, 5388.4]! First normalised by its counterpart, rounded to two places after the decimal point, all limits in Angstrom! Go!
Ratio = 0.90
